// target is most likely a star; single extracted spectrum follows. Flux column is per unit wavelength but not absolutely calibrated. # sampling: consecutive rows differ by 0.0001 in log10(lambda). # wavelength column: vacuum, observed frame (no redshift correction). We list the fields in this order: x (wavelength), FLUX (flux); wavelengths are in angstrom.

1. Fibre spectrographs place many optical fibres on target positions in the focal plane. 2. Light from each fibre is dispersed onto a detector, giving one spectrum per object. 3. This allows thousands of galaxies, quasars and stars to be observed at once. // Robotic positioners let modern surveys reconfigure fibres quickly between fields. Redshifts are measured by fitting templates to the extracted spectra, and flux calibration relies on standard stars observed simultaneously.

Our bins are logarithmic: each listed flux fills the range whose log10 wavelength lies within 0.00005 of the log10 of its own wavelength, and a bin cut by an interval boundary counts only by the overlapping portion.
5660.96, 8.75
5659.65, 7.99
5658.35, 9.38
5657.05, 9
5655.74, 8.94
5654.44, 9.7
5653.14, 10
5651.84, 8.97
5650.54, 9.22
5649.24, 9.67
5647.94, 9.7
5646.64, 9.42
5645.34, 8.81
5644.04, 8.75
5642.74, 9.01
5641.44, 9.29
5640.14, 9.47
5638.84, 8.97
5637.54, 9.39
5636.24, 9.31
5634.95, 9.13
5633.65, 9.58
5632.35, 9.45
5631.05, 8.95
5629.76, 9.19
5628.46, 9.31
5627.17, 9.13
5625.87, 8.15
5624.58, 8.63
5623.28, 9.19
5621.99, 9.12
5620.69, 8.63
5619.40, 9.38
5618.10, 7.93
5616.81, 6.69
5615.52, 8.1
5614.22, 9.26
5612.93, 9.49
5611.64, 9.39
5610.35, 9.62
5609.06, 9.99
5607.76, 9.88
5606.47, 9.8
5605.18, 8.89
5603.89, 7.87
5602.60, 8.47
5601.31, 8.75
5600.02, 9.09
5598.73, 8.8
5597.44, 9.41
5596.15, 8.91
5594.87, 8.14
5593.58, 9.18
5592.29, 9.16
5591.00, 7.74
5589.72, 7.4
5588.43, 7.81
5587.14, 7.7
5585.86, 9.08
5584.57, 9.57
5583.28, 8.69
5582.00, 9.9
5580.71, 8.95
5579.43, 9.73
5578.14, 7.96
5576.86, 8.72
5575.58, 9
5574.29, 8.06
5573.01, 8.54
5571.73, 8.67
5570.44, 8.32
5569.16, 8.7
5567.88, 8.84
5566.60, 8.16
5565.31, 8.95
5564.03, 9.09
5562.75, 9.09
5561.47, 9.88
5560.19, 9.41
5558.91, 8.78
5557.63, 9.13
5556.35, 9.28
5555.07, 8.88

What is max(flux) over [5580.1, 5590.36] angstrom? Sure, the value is 9.9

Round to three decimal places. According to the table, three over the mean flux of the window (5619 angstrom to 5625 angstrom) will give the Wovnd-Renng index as 0.334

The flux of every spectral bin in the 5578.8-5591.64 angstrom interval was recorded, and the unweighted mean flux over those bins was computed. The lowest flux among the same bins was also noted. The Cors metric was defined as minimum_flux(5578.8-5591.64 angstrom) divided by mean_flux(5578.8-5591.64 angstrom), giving 0.85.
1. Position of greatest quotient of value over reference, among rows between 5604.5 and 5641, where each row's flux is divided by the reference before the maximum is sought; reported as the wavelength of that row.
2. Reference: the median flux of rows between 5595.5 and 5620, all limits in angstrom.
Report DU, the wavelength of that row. 5609.06 angstrom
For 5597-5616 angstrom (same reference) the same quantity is 5609.06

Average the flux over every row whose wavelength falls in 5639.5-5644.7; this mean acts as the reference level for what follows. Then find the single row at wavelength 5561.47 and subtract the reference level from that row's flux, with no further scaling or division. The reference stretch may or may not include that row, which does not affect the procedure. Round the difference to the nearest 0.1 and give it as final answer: 0.8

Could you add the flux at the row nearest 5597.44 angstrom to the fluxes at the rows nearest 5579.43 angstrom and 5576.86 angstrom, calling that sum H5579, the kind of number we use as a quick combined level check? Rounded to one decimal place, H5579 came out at 27.9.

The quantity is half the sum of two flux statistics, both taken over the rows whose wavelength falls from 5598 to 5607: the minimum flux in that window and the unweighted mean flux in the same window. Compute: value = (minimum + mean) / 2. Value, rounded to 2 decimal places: 8.34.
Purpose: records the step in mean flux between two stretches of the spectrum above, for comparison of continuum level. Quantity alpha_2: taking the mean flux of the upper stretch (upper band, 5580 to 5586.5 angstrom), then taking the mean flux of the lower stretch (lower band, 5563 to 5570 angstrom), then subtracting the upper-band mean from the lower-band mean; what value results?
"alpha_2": -0.49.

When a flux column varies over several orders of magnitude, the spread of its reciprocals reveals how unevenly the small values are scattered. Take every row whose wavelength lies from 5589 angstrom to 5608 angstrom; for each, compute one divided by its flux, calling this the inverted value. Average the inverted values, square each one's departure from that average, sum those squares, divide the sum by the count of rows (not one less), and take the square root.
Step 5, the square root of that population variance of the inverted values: 0.0096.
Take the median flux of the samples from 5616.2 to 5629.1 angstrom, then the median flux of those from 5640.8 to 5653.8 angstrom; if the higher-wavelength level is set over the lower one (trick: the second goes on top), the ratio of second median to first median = 1.04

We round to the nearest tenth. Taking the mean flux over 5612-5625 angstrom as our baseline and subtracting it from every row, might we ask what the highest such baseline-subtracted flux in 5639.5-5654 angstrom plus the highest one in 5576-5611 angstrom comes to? 2.7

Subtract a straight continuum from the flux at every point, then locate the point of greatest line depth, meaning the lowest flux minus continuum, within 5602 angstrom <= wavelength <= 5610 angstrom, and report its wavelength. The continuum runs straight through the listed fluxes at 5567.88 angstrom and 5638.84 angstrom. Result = 5603.89 angstrom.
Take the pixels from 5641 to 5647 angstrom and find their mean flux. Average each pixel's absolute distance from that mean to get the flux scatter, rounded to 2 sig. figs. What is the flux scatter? 0.24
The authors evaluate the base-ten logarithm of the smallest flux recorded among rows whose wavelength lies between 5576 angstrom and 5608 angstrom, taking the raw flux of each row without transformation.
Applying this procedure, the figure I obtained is 0.87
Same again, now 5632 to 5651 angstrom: 0.94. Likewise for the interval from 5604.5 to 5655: 0.83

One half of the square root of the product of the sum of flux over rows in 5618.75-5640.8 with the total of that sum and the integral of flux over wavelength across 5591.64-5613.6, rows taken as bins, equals 117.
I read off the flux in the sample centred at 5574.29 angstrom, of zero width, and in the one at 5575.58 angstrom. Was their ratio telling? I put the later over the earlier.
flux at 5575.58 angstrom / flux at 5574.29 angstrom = 1.12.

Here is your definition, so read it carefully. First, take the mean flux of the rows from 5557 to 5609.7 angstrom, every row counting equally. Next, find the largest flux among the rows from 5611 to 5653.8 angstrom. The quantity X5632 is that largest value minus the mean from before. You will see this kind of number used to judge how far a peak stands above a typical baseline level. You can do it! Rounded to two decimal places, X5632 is 1.17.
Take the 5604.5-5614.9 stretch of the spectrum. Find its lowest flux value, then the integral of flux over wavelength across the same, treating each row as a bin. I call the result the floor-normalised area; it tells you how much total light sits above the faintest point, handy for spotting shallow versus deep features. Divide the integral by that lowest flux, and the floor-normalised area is 11.1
